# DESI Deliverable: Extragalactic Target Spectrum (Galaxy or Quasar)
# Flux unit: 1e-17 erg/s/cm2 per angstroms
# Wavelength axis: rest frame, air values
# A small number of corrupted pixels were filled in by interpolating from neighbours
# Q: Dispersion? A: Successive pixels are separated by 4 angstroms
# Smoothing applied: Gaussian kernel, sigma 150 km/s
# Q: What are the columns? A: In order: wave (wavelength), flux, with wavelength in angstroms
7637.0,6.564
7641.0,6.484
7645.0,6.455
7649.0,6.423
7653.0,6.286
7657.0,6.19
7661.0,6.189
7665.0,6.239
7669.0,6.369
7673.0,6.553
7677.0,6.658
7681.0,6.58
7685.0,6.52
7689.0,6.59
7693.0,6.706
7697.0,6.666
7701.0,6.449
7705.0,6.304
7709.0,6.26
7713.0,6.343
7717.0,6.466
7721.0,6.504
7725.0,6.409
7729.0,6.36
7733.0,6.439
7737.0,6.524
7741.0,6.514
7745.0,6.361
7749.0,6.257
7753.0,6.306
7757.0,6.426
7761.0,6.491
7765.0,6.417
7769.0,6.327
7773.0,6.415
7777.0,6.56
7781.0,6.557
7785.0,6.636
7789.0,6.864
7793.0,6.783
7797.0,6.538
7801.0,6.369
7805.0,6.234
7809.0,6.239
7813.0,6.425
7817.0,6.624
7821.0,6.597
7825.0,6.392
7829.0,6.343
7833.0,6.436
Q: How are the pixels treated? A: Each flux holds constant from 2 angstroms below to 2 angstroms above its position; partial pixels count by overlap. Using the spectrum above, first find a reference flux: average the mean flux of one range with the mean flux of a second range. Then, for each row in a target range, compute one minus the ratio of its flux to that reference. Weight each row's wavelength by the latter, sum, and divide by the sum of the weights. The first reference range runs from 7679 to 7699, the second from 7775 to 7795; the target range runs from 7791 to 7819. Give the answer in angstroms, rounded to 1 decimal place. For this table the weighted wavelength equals 7807.5 angstroms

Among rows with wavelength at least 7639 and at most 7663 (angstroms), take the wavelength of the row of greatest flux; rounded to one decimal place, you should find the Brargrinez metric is 7641.0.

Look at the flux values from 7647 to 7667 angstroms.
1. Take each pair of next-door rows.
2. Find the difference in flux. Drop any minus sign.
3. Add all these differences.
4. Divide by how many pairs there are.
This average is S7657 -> 0.071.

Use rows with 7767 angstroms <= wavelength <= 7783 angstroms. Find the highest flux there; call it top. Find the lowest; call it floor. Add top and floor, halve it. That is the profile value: 6.44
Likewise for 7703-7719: 6.36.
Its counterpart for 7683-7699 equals 6.61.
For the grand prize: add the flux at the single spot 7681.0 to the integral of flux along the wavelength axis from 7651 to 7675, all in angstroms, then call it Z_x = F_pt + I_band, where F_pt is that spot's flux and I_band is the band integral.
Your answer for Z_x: 158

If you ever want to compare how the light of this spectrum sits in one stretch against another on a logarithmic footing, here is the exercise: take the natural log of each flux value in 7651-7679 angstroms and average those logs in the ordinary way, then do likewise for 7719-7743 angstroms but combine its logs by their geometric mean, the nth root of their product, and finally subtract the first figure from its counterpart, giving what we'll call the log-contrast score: 0.016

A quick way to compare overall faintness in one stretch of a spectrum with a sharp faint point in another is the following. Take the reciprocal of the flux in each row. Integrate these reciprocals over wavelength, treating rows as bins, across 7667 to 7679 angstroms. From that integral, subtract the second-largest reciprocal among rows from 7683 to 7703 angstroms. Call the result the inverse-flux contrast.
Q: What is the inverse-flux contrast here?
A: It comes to 1.7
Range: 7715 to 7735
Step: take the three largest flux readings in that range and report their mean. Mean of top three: 6.47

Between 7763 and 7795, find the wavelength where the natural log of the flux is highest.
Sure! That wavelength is 7789.0 angstroms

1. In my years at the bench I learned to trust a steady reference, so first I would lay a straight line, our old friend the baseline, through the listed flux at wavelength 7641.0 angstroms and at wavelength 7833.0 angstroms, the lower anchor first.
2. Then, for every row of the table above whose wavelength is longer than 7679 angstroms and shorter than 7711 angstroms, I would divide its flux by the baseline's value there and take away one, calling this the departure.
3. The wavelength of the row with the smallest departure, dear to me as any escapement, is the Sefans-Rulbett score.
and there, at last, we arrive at 7709.0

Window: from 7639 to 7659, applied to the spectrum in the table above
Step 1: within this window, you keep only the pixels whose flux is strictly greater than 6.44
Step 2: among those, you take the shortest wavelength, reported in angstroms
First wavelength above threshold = 7641.0 angstroms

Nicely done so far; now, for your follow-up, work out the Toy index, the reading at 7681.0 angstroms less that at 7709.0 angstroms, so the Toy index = 0.3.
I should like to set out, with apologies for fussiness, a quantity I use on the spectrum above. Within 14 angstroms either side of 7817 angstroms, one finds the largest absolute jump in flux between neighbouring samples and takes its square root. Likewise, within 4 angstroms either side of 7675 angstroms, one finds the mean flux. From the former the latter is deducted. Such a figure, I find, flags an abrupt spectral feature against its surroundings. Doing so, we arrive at -6.15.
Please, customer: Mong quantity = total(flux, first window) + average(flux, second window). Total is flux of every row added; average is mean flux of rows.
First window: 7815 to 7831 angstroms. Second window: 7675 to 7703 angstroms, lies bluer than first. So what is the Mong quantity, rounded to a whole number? 33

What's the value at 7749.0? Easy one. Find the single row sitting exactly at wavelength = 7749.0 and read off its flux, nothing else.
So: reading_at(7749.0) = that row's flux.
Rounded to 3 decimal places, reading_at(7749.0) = 6.257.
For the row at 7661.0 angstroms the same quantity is 6.189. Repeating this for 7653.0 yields 6.286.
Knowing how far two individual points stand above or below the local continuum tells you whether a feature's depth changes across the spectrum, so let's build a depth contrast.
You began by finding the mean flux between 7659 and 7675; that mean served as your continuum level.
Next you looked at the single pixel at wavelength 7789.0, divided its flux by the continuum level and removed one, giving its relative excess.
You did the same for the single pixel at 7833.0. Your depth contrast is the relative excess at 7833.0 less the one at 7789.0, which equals -0.07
